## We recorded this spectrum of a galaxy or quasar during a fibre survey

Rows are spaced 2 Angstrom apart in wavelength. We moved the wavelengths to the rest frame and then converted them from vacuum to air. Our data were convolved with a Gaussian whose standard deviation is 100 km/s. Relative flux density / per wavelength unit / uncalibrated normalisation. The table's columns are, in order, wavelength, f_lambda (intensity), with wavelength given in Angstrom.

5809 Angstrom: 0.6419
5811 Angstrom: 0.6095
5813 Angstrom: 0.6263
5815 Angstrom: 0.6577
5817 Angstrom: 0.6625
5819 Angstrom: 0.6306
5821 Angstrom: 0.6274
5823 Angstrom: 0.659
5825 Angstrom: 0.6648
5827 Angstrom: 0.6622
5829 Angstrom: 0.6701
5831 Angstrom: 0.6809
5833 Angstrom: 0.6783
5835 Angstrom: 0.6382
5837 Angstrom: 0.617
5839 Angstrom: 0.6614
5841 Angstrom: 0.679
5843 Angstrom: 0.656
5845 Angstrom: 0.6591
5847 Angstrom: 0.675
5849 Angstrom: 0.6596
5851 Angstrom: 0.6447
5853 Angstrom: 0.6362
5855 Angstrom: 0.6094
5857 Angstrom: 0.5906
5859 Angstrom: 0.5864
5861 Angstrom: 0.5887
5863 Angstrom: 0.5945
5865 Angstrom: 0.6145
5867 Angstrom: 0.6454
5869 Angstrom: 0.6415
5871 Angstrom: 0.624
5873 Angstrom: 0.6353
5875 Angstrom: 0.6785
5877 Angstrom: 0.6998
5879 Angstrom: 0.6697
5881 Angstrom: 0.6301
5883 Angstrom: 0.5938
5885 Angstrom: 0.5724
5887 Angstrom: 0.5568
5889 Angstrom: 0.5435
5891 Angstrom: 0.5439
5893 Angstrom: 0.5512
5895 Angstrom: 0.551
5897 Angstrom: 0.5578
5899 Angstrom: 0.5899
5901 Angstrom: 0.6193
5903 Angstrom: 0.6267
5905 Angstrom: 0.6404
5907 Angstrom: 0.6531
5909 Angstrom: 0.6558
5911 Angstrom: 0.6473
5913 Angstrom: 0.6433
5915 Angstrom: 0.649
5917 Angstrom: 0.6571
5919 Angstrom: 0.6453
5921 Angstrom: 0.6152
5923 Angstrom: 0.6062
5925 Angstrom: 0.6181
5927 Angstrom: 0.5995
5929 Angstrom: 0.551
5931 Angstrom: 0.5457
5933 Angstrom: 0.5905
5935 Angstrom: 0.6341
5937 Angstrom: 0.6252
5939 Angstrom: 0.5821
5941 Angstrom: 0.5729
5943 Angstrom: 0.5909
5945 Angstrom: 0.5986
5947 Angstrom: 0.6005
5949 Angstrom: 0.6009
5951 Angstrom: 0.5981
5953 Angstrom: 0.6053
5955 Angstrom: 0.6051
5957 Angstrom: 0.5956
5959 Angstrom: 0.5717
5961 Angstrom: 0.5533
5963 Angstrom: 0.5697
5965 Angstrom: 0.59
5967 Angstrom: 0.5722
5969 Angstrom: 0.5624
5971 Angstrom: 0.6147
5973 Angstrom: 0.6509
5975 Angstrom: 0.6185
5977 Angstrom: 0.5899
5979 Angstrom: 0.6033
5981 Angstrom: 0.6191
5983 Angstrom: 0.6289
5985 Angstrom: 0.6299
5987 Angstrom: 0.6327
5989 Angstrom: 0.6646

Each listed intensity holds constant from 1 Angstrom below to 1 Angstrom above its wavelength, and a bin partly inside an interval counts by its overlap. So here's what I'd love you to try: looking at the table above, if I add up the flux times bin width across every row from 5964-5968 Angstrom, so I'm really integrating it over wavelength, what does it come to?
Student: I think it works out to 2.32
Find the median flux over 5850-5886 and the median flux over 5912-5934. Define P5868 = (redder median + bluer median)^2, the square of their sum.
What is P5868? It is 1.54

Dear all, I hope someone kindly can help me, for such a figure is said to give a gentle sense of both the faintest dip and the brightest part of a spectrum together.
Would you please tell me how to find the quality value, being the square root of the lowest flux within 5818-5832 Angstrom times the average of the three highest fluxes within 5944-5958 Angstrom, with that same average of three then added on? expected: 1.22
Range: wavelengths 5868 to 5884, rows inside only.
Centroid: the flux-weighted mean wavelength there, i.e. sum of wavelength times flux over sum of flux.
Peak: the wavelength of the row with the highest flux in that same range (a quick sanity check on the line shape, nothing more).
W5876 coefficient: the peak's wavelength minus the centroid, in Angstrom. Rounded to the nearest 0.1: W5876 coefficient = 1.0 Angstrom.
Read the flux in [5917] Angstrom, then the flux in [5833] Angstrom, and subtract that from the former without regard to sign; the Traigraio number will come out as 0.021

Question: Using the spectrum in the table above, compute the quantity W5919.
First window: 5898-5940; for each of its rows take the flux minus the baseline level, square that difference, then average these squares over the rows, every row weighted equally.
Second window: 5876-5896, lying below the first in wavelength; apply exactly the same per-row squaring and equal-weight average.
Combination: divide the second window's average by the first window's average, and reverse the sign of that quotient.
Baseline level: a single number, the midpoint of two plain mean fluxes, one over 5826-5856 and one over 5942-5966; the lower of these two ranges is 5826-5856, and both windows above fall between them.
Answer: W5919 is -3.7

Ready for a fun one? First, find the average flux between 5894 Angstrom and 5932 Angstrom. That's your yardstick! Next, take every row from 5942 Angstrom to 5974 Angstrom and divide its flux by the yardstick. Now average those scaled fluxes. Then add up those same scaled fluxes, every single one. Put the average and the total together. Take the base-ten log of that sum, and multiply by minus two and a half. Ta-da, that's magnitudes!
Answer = -3.04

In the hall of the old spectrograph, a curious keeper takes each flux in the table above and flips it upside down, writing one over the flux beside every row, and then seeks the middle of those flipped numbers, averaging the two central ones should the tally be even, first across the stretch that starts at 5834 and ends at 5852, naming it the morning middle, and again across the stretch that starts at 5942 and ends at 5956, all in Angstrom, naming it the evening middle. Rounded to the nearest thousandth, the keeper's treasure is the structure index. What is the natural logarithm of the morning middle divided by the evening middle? -0.093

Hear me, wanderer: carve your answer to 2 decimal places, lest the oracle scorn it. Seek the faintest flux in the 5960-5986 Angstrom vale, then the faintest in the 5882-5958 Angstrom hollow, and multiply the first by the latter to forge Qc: 0.30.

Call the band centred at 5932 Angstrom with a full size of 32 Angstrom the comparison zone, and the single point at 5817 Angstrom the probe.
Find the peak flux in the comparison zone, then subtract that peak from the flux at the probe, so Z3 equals 0.01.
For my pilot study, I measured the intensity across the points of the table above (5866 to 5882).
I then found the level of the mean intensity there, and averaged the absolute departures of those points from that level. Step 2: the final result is 0.022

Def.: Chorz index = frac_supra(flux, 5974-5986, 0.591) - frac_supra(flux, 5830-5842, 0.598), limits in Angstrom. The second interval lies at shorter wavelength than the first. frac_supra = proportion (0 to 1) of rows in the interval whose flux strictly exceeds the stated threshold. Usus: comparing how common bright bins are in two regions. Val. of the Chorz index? -0.17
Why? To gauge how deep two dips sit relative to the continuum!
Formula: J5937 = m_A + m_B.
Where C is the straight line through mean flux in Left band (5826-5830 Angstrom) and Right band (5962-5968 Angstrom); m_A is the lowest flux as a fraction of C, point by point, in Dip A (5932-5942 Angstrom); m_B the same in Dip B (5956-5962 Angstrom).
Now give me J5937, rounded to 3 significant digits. 1.92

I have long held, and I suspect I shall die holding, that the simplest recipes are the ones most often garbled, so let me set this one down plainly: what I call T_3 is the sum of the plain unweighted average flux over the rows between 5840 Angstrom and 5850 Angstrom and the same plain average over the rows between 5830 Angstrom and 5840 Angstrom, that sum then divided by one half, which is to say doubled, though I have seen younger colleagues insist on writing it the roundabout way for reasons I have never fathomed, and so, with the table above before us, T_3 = 2.64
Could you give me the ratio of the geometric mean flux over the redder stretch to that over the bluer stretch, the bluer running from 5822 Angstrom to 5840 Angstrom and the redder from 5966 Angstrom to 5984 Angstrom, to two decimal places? 0.92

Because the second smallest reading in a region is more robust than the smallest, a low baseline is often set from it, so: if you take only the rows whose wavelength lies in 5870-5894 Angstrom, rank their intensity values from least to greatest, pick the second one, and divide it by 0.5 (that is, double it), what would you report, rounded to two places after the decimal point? 1.09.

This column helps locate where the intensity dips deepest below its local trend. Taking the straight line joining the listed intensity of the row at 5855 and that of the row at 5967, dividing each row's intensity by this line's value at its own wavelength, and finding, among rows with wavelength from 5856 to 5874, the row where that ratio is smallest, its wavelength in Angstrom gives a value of 5859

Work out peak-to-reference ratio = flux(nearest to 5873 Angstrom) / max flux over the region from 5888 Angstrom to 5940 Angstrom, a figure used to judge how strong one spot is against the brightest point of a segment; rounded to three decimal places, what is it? 0.967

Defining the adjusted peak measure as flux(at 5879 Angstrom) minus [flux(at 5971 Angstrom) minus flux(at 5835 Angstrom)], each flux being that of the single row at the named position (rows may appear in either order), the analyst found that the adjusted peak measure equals 0.693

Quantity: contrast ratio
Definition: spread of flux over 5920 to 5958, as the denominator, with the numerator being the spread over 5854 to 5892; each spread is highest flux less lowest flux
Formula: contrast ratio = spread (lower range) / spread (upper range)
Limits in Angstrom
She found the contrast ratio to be 1.8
